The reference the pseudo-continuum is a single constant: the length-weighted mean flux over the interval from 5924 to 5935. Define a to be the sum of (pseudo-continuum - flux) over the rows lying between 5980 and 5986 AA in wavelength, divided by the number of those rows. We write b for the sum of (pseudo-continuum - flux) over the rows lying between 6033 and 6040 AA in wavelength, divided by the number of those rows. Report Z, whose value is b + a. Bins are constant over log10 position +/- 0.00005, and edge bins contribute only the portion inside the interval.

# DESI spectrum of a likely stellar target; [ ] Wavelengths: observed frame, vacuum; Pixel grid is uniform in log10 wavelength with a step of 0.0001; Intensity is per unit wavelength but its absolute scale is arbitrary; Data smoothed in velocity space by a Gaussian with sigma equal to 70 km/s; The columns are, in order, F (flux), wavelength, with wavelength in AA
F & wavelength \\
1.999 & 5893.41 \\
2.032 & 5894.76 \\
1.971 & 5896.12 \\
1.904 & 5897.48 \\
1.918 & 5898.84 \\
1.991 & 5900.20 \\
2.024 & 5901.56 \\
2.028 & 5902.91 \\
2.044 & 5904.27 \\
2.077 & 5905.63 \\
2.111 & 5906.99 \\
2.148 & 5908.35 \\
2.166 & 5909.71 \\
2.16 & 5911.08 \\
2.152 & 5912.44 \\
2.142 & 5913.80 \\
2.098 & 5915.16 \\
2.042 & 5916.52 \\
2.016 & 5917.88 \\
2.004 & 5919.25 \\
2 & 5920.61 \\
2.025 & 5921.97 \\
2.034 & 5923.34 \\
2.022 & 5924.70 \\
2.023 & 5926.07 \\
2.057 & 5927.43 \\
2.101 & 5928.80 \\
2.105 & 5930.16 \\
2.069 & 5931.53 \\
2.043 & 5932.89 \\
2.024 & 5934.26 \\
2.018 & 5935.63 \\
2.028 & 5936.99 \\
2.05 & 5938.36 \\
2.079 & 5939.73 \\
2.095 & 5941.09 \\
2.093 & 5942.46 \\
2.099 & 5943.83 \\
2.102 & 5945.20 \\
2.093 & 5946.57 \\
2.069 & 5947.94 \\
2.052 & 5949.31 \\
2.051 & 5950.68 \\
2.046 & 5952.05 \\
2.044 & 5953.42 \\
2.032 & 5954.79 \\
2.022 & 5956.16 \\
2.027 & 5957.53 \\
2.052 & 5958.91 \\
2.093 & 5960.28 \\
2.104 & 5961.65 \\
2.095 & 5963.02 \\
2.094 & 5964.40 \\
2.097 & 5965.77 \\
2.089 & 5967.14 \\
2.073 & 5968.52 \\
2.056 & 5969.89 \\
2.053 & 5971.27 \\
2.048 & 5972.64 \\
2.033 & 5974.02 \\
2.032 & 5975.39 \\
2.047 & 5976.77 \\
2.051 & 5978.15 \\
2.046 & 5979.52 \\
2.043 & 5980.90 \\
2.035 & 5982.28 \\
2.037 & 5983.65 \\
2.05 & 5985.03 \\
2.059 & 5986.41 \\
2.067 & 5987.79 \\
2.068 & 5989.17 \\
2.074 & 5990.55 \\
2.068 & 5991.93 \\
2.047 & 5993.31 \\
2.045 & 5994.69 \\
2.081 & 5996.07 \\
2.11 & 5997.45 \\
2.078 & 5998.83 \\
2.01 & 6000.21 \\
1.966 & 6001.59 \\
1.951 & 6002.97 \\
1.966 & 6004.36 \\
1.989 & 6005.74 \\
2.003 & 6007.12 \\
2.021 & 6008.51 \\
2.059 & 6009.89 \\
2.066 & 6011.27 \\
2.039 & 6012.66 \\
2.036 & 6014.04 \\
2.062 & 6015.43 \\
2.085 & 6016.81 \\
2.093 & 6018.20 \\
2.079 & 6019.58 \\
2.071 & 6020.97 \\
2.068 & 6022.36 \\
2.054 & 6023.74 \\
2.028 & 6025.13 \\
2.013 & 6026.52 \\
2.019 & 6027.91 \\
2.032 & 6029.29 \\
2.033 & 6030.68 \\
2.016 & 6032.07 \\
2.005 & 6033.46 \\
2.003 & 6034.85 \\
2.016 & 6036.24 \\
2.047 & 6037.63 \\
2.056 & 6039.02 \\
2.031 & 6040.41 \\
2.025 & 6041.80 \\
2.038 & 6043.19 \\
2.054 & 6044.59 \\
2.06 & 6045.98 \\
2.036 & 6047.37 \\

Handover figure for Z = 0.04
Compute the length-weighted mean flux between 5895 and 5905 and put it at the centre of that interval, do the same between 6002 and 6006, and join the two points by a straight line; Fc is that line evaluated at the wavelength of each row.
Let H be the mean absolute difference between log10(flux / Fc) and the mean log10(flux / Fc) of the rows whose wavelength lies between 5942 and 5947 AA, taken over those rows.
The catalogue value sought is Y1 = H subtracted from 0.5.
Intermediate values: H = 0.0008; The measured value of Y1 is 0.499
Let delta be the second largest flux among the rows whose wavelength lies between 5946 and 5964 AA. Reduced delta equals 2.095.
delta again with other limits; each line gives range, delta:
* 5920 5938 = 2.101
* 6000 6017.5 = 2.066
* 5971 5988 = 2.059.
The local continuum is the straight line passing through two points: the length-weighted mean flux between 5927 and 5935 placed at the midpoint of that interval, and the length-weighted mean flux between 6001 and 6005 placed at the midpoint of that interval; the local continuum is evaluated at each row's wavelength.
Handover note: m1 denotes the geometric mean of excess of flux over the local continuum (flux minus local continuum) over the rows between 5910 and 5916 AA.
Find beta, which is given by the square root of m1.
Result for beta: 0.19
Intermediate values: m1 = 0.04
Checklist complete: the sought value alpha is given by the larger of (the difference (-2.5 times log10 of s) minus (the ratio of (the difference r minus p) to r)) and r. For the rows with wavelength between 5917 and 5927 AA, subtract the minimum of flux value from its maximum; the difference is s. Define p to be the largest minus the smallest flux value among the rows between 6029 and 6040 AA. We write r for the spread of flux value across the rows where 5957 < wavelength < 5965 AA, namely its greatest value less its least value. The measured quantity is 3.4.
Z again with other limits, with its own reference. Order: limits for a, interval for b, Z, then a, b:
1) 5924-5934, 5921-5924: 0.02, -0.01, 0.025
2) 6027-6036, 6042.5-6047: 0.04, 0.04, 0.004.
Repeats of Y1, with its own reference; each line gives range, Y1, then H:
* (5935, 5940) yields 0.496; 0.0045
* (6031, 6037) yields 0.499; 0.0013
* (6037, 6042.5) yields 0.498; 0.0024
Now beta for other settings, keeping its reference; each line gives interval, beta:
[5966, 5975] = 0.22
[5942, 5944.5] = 0.22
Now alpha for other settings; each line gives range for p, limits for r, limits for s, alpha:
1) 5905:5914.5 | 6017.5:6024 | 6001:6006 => 4.8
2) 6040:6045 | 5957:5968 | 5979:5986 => 3.9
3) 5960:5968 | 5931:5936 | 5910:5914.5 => 3.7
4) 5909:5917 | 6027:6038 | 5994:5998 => 4.8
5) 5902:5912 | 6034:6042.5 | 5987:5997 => 5.2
